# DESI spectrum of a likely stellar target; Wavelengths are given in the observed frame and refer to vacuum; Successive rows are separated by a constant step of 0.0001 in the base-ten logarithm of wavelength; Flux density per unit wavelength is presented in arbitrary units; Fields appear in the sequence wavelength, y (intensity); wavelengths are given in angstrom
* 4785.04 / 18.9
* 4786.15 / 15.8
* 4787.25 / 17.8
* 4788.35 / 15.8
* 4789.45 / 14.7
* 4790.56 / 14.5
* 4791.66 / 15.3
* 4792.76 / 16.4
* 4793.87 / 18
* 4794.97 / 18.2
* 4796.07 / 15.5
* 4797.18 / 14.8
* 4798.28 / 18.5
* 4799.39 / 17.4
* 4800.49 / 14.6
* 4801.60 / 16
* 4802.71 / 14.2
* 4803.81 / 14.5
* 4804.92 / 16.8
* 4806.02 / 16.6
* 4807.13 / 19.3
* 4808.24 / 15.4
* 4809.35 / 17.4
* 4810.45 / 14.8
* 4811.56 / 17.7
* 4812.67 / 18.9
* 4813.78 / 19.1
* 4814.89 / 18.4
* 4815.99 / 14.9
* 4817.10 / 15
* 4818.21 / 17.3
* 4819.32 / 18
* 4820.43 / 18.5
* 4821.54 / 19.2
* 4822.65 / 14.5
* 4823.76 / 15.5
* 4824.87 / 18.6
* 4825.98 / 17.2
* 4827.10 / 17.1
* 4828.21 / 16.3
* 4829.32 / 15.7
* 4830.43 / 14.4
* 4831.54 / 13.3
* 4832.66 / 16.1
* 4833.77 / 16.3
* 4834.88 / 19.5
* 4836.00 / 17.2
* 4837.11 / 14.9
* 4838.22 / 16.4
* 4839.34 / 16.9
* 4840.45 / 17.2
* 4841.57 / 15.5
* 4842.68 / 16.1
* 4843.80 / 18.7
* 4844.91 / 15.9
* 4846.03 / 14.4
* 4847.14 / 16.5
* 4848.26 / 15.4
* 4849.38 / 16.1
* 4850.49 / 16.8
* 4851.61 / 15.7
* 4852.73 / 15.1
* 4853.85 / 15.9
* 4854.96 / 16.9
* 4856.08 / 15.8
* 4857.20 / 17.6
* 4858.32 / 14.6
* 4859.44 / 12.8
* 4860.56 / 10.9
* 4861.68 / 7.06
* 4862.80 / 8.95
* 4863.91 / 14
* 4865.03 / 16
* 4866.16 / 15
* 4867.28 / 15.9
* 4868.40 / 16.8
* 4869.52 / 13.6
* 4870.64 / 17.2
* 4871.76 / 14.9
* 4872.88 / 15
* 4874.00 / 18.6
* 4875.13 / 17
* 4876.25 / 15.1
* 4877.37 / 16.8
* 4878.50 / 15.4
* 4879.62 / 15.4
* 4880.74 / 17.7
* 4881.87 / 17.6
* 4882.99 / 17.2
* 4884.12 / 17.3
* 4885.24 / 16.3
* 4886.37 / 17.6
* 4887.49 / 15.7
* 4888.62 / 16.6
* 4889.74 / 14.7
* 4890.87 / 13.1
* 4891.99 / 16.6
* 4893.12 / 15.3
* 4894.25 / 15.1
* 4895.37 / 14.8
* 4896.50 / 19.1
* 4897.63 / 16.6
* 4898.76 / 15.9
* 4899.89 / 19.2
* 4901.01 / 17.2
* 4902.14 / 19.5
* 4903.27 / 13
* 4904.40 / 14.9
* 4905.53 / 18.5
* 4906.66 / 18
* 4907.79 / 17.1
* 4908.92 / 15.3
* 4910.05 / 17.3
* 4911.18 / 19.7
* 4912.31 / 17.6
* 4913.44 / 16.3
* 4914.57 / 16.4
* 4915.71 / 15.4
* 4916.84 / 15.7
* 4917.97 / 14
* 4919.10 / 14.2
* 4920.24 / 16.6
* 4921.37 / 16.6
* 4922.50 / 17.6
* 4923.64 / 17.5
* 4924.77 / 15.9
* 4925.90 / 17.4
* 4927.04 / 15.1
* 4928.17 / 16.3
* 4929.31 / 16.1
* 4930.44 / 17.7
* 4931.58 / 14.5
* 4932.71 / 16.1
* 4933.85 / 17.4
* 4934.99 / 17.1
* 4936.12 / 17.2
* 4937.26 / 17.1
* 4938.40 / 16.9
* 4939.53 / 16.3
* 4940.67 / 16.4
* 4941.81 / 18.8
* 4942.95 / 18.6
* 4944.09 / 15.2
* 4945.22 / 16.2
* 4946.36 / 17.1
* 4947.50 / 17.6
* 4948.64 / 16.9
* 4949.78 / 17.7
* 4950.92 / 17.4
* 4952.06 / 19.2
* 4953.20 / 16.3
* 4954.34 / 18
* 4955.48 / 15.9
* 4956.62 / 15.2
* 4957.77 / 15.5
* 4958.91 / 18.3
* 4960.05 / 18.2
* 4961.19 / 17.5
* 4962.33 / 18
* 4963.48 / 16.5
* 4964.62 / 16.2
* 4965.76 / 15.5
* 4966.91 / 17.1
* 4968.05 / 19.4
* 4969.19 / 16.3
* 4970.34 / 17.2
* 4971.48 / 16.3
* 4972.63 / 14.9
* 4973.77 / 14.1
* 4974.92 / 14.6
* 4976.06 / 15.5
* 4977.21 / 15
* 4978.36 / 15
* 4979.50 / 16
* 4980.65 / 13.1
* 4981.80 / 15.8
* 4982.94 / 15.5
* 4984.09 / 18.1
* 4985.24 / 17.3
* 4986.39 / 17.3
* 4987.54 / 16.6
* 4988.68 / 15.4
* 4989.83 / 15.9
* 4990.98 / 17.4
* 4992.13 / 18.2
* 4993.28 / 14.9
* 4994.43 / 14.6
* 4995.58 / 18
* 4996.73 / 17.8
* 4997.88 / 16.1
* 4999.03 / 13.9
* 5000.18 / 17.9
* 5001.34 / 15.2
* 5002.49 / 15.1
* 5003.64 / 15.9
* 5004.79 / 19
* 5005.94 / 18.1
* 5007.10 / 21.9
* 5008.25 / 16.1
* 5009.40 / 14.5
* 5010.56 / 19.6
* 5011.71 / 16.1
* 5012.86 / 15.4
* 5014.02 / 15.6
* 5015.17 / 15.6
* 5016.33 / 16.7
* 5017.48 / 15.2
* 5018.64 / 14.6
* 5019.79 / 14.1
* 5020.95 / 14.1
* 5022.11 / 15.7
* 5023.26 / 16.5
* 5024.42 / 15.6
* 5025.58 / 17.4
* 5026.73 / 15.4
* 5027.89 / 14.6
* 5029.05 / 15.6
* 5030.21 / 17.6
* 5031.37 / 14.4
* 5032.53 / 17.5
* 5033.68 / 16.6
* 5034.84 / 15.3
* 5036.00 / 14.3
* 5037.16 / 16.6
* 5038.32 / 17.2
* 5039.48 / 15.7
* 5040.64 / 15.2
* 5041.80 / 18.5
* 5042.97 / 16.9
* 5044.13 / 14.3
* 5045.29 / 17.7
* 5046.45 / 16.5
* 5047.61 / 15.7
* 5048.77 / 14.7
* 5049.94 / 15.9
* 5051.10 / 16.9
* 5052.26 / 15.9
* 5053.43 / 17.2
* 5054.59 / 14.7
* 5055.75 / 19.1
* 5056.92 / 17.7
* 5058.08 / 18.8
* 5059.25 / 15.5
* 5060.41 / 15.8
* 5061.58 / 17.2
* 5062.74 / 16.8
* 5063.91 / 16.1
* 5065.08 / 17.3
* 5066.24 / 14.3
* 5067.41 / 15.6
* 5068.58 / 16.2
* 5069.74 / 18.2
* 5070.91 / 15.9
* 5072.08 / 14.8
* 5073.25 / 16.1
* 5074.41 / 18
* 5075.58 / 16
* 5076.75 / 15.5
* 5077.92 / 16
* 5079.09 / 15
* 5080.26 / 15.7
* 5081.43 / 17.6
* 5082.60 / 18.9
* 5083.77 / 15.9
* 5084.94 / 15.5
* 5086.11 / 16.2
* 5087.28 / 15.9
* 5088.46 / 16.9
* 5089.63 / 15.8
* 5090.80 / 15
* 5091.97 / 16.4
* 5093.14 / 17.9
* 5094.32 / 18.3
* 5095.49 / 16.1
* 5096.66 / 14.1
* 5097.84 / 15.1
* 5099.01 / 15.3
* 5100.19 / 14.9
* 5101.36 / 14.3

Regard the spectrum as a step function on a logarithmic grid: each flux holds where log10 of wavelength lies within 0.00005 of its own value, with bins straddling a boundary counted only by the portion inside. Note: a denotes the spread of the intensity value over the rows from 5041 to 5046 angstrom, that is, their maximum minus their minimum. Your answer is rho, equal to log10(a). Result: 0.6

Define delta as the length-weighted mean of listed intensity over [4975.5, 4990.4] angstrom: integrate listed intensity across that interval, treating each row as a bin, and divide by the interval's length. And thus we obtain 15.9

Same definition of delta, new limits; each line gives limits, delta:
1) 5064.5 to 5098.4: 16.2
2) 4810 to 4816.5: 17.4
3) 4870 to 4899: 16.3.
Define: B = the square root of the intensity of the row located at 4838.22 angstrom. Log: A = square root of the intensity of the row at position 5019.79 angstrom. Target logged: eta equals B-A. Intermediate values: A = 3.8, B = 4.05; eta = 0.3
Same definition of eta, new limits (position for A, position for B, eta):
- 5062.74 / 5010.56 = 0.3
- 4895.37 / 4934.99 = 0.3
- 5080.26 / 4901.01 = 0.2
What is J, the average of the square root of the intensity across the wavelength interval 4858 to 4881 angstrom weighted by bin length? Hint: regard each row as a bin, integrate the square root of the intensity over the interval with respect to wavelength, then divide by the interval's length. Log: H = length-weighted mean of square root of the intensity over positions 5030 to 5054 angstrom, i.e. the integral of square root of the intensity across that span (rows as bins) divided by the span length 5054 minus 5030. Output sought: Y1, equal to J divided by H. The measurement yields 0.947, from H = 4.022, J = 3.81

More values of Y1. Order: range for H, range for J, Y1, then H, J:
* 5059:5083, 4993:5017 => 1.008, 4.035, 4.07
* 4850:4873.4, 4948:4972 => 1.087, 3.800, 4.13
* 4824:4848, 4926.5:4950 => 1.013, 4.041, 4.09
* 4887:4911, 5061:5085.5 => 0.998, 4.045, 4.04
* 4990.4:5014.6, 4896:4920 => 0.999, 4.084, 4.08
